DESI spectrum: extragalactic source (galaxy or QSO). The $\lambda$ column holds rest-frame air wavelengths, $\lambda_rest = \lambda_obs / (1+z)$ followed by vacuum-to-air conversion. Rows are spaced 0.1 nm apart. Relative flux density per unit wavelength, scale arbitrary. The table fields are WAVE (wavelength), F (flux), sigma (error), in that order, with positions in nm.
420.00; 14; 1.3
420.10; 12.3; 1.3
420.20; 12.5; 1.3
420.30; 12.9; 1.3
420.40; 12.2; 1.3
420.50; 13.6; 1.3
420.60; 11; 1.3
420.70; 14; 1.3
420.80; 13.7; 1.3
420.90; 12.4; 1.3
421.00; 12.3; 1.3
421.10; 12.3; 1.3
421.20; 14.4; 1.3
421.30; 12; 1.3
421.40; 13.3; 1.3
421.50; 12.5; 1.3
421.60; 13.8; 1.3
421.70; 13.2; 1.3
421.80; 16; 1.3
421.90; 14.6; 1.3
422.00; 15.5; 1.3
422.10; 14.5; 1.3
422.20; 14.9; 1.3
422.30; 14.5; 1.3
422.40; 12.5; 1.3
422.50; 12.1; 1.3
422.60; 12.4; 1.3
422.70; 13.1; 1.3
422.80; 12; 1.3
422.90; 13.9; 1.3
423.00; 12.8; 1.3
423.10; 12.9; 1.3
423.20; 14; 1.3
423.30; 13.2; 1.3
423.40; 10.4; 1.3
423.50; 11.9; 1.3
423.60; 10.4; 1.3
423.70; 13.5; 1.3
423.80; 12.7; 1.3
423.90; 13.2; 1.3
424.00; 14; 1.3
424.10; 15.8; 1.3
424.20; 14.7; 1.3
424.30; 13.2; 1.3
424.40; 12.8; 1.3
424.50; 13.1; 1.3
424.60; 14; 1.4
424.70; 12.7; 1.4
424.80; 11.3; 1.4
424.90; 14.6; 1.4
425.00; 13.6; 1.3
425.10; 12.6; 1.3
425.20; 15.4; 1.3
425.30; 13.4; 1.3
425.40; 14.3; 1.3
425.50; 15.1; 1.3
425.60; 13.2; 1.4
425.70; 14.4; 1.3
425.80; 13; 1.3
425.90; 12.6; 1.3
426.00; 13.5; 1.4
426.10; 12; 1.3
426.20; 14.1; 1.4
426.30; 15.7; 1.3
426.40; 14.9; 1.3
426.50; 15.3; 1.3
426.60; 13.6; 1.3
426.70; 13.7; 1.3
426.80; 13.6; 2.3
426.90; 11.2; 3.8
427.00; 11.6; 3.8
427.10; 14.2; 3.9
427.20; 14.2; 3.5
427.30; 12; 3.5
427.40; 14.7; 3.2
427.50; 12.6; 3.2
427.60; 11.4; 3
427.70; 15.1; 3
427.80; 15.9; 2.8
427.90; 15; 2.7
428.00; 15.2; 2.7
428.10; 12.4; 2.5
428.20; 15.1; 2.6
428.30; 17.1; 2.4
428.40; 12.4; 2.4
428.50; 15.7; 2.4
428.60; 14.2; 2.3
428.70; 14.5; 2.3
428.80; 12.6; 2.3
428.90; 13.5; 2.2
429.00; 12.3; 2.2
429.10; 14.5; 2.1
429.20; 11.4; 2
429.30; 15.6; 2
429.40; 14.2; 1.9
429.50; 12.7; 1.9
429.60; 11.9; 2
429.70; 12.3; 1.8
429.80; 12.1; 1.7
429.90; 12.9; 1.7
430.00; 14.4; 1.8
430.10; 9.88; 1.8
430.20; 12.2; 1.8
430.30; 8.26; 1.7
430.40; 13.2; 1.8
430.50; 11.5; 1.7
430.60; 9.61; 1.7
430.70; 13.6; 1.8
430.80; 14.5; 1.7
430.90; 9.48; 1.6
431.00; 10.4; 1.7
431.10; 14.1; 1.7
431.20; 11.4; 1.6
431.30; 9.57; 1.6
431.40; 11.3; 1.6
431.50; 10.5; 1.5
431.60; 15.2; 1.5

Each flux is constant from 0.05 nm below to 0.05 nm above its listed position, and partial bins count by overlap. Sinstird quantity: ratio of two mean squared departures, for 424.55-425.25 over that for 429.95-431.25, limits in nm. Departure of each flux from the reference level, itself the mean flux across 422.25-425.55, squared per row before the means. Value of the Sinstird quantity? 0.27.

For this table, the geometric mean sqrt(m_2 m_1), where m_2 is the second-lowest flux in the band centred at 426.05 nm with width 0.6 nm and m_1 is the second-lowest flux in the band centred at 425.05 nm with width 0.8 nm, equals 12.6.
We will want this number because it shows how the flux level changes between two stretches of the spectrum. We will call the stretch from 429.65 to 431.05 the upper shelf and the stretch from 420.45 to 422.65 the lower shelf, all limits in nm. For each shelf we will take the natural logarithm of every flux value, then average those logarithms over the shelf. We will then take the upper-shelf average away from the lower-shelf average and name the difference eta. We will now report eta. 0.14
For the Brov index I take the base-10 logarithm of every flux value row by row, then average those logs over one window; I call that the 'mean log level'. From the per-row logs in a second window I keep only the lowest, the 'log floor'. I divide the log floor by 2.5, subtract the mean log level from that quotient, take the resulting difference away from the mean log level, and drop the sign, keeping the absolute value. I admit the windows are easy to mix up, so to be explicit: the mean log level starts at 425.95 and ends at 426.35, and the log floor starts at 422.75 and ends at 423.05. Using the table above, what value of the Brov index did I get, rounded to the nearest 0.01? 1.85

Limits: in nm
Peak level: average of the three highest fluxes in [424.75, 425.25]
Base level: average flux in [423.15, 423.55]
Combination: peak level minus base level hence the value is 2.2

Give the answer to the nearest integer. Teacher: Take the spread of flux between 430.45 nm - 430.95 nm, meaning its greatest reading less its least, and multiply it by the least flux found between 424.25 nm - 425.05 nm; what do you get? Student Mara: 57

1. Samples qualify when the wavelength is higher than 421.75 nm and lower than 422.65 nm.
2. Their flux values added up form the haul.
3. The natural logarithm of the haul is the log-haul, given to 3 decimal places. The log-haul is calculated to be 4.844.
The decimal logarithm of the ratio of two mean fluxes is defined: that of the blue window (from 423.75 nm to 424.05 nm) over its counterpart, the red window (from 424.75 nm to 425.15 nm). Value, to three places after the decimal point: 0.009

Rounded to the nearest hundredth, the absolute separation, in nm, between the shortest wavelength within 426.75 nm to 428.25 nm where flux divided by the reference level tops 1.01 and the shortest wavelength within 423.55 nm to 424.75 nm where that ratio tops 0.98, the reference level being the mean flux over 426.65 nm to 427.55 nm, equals 3.10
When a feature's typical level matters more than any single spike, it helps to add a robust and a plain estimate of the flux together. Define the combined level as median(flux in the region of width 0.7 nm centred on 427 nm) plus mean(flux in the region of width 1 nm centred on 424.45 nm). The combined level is 27.2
